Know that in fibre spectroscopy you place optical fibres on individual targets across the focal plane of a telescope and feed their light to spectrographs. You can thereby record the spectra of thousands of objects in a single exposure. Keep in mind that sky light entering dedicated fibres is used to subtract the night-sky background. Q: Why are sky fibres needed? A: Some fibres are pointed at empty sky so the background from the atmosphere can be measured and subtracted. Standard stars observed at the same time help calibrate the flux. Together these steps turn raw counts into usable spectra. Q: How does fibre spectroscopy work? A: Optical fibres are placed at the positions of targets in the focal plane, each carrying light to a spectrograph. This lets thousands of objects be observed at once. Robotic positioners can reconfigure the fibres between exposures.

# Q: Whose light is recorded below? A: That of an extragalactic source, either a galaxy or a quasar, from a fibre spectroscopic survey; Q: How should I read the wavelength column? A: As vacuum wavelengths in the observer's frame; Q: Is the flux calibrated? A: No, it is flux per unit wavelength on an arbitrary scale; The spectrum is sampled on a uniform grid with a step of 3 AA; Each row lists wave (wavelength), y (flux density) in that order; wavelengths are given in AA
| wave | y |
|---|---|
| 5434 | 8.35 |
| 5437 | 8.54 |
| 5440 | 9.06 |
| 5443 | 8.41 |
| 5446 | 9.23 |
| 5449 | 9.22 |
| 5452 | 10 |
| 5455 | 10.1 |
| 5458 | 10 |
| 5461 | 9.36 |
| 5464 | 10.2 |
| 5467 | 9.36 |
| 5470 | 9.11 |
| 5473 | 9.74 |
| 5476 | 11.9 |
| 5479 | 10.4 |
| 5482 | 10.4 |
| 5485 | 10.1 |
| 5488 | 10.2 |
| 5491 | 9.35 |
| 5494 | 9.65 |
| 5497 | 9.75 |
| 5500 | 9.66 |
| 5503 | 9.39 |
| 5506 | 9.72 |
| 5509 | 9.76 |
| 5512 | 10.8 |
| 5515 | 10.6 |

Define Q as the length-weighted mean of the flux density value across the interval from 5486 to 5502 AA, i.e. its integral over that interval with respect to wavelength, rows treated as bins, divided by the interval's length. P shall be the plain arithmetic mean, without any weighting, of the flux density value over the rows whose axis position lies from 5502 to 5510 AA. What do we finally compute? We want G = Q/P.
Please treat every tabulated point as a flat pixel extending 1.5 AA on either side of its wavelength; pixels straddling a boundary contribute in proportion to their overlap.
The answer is 1.01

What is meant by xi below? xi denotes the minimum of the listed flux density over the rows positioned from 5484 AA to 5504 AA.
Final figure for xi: 9.35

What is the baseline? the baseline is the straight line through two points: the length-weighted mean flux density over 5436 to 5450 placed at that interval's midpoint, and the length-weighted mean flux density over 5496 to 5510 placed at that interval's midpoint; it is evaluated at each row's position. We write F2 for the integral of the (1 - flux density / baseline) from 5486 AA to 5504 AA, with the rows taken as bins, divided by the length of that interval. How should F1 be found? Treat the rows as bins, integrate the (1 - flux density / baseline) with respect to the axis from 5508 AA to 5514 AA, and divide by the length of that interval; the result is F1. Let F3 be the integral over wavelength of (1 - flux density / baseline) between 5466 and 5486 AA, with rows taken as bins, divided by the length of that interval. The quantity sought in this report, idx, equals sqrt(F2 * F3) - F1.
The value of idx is 0.098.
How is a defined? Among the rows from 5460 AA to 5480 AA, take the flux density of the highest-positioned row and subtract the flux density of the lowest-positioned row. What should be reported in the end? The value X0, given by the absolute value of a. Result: 1.04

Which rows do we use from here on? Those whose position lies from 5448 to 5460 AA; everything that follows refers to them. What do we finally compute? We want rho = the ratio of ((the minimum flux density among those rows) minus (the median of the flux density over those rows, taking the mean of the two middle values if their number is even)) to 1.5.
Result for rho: -0.52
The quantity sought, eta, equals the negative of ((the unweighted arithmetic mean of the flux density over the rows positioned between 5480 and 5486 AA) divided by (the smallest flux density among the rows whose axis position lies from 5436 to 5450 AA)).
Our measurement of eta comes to -1.22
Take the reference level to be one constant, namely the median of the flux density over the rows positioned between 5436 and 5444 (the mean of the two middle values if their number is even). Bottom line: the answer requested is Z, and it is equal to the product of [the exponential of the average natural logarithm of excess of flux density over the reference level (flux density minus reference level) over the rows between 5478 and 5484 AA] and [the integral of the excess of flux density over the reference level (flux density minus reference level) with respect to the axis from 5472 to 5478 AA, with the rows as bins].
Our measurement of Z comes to 26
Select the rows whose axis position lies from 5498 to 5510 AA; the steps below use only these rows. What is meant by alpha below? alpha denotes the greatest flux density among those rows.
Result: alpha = 9.76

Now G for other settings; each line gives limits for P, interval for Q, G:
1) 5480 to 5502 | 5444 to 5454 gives 0.96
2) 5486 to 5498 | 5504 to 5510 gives 1.00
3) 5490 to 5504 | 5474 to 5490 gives 1.10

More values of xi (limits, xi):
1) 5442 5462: 8.41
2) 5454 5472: 9.11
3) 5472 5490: 9.74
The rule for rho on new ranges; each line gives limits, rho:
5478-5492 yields -0.57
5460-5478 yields -0.29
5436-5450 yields -0.43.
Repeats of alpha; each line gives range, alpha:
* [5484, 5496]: 10.2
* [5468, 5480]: 11.9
